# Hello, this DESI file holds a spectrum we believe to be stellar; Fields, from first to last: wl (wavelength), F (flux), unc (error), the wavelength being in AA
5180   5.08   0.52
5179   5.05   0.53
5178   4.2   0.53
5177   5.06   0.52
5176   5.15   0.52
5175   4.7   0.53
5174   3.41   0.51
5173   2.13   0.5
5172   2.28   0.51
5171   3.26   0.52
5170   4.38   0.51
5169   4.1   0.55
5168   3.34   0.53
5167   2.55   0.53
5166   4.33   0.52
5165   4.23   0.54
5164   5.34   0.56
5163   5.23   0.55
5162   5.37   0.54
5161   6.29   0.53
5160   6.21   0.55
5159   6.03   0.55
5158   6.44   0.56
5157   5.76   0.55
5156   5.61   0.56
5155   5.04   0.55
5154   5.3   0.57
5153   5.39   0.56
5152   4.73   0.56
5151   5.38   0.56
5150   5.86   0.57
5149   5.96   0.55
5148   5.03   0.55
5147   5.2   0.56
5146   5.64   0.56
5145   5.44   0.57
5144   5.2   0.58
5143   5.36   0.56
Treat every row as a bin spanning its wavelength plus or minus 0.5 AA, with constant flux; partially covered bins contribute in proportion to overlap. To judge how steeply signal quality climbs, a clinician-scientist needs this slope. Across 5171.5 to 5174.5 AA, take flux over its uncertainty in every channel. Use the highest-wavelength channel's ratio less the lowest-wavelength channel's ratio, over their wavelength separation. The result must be 1.1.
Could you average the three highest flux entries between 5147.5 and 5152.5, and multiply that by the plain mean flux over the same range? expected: 31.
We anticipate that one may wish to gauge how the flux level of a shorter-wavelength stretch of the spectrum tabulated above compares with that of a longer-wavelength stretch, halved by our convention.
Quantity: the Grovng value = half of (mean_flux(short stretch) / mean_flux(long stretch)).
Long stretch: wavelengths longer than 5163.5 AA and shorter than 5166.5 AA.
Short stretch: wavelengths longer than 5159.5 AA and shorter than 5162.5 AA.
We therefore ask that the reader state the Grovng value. 0.64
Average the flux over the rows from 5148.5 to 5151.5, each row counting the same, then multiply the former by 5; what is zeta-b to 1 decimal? 28.7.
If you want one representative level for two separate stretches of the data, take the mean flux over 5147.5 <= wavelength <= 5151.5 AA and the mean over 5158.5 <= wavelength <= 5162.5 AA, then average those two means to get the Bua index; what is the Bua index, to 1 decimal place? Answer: 5.8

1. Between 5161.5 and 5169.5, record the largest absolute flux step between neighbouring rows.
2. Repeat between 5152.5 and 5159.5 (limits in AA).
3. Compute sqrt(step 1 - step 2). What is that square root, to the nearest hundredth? 1.05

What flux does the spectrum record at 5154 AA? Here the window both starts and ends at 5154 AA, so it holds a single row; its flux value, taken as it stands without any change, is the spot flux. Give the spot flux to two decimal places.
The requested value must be 5.30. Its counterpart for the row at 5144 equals 5.20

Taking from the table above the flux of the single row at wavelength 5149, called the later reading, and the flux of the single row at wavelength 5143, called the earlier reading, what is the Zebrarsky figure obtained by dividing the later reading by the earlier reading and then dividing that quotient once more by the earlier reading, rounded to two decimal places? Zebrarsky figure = 0.21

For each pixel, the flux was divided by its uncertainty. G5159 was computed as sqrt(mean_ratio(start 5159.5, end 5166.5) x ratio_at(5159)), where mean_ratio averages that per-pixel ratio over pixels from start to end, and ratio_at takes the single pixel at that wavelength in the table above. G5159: 10.3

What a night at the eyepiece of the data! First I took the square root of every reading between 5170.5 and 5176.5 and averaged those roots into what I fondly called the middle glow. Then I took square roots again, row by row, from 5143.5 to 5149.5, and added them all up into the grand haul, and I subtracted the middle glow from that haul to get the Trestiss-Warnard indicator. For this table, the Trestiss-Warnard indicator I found 12.1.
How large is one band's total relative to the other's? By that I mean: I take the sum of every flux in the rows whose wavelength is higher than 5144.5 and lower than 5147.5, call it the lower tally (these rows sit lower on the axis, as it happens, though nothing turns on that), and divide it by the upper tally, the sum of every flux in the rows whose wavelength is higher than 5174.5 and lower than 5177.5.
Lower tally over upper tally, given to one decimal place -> 1.1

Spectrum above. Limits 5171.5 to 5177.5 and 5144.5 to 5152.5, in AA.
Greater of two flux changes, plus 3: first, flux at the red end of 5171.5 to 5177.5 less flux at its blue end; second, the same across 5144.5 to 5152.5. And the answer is 5.8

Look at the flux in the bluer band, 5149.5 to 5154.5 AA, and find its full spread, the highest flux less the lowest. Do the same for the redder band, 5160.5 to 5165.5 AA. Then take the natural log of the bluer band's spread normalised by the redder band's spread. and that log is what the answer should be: -0.60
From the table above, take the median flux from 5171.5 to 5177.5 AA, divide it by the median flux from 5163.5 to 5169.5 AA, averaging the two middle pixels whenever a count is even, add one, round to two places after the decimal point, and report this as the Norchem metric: 1.97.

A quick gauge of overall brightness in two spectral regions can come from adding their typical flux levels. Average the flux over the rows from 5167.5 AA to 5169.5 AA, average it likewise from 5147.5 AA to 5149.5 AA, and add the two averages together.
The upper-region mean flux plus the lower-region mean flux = 9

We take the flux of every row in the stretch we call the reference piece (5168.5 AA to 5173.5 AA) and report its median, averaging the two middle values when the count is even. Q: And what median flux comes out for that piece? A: 3.3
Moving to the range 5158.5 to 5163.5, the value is 6.0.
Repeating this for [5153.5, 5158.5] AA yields 5.6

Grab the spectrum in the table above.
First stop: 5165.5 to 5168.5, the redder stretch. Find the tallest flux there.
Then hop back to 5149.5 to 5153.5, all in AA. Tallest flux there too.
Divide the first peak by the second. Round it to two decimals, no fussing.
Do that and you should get 0.74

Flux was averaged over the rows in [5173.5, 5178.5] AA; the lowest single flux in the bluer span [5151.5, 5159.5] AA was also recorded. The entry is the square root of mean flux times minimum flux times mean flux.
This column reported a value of 10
